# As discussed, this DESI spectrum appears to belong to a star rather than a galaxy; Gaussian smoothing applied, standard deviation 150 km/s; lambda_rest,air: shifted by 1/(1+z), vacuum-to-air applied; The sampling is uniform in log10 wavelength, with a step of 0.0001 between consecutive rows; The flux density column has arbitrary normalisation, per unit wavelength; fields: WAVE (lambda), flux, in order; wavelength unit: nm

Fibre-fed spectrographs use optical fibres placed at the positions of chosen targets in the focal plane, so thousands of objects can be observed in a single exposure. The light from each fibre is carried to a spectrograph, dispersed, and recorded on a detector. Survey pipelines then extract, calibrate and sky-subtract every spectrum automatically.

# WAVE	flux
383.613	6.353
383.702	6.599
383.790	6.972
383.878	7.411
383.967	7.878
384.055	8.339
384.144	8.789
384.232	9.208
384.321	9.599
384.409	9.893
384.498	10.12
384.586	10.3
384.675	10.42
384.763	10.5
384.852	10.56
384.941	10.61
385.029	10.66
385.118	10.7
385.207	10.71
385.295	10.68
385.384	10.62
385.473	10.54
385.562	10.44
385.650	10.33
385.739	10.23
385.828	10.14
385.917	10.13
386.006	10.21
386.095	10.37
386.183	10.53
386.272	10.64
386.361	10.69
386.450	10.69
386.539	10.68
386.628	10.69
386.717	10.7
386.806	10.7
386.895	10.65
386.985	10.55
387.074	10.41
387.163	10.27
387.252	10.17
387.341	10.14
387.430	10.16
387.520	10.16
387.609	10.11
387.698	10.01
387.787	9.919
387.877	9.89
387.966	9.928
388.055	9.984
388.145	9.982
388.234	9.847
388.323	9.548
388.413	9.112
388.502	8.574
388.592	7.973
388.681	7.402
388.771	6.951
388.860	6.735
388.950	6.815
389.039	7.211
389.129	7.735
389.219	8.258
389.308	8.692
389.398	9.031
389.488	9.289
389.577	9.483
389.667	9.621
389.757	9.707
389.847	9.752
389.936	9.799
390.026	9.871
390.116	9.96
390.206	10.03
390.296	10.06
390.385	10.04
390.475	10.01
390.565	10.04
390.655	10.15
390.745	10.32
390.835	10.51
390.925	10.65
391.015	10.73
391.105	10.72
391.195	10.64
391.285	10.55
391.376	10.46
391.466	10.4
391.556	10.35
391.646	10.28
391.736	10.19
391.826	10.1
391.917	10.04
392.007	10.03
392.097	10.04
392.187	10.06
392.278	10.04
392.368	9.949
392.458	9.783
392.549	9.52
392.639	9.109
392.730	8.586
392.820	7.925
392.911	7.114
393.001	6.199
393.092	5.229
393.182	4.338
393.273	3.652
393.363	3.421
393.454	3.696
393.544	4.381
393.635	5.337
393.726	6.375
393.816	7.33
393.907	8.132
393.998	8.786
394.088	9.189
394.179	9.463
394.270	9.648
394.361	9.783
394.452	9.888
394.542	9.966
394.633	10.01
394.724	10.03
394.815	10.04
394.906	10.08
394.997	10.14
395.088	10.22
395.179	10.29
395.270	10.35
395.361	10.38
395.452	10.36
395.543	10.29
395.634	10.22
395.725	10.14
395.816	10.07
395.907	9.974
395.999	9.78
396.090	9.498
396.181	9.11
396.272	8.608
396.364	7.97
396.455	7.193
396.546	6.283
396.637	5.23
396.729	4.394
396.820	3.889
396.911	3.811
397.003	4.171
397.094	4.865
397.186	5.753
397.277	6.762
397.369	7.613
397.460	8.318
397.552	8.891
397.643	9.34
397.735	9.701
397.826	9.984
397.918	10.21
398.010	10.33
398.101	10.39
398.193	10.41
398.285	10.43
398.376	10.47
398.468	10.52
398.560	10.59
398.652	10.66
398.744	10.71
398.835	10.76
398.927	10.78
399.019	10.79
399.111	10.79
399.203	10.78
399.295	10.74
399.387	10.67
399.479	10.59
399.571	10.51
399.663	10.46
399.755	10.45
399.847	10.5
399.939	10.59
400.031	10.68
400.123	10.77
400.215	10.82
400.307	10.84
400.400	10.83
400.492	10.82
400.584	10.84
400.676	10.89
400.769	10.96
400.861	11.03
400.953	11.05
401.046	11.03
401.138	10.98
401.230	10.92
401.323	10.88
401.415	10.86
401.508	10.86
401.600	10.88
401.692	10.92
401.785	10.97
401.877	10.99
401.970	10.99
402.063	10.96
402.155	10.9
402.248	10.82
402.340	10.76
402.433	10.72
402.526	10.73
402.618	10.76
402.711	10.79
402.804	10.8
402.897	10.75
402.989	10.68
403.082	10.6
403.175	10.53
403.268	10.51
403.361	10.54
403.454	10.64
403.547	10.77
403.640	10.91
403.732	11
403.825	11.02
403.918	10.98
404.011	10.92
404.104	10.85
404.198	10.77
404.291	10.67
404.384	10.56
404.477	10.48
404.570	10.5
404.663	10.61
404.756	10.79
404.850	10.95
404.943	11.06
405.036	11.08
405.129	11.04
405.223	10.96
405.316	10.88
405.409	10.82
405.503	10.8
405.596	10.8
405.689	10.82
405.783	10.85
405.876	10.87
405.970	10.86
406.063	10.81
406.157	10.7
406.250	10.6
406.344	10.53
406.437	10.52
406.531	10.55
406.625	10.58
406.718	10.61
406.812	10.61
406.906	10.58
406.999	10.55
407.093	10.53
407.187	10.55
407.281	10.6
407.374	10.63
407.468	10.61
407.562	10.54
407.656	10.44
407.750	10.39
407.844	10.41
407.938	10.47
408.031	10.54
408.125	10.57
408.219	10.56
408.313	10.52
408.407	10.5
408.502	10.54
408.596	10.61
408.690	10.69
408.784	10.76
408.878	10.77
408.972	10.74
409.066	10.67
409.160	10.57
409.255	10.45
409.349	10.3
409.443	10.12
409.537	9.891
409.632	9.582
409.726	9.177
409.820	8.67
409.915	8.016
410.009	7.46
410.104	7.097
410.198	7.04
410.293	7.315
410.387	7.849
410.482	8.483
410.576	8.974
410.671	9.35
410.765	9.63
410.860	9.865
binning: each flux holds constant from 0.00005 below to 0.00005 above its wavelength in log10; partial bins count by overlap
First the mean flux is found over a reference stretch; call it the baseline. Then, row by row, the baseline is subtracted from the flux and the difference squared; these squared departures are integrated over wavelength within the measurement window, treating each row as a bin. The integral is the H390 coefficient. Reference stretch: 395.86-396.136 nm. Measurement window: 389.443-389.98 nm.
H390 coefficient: 0.0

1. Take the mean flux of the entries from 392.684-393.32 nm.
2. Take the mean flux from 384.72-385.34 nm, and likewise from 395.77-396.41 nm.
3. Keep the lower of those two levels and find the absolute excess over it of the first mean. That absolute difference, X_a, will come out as 3.1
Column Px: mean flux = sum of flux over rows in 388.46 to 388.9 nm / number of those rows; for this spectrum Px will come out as 7.5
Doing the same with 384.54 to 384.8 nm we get 10.4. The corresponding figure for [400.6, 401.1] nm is 11.0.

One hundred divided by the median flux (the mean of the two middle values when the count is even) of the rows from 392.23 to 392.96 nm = 10.7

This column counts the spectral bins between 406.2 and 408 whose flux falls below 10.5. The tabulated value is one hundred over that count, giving 25.0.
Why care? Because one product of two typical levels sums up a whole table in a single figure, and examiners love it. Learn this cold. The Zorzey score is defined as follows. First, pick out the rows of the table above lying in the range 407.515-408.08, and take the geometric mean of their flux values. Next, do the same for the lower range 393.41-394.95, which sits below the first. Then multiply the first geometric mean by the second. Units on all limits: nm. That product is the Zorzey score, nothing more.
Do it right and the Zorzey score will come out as 84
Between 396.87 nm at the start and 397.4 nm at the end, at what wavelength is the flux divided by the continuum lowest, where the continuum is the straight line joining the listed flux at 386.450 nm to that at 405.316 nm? 396.911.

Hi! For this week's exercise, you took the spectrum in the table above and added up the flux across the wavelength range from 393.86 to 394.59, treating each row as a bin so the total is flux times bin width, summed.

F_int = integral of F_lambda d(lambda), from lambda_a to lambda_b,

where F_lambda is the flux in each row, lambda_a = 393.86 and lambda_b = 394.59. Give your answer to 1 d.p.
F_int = 6.8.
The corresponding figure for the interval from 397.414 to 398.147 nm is 7.1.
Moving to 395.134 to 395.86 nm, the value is 7.5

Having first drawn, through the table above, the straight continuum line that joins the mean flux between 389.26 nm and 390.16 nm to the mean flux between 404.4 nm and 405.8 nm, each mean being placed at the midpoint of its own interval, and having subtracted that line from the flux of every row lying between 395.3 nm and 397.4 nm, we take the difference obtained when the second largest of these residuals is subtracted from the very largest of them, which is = 0.028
